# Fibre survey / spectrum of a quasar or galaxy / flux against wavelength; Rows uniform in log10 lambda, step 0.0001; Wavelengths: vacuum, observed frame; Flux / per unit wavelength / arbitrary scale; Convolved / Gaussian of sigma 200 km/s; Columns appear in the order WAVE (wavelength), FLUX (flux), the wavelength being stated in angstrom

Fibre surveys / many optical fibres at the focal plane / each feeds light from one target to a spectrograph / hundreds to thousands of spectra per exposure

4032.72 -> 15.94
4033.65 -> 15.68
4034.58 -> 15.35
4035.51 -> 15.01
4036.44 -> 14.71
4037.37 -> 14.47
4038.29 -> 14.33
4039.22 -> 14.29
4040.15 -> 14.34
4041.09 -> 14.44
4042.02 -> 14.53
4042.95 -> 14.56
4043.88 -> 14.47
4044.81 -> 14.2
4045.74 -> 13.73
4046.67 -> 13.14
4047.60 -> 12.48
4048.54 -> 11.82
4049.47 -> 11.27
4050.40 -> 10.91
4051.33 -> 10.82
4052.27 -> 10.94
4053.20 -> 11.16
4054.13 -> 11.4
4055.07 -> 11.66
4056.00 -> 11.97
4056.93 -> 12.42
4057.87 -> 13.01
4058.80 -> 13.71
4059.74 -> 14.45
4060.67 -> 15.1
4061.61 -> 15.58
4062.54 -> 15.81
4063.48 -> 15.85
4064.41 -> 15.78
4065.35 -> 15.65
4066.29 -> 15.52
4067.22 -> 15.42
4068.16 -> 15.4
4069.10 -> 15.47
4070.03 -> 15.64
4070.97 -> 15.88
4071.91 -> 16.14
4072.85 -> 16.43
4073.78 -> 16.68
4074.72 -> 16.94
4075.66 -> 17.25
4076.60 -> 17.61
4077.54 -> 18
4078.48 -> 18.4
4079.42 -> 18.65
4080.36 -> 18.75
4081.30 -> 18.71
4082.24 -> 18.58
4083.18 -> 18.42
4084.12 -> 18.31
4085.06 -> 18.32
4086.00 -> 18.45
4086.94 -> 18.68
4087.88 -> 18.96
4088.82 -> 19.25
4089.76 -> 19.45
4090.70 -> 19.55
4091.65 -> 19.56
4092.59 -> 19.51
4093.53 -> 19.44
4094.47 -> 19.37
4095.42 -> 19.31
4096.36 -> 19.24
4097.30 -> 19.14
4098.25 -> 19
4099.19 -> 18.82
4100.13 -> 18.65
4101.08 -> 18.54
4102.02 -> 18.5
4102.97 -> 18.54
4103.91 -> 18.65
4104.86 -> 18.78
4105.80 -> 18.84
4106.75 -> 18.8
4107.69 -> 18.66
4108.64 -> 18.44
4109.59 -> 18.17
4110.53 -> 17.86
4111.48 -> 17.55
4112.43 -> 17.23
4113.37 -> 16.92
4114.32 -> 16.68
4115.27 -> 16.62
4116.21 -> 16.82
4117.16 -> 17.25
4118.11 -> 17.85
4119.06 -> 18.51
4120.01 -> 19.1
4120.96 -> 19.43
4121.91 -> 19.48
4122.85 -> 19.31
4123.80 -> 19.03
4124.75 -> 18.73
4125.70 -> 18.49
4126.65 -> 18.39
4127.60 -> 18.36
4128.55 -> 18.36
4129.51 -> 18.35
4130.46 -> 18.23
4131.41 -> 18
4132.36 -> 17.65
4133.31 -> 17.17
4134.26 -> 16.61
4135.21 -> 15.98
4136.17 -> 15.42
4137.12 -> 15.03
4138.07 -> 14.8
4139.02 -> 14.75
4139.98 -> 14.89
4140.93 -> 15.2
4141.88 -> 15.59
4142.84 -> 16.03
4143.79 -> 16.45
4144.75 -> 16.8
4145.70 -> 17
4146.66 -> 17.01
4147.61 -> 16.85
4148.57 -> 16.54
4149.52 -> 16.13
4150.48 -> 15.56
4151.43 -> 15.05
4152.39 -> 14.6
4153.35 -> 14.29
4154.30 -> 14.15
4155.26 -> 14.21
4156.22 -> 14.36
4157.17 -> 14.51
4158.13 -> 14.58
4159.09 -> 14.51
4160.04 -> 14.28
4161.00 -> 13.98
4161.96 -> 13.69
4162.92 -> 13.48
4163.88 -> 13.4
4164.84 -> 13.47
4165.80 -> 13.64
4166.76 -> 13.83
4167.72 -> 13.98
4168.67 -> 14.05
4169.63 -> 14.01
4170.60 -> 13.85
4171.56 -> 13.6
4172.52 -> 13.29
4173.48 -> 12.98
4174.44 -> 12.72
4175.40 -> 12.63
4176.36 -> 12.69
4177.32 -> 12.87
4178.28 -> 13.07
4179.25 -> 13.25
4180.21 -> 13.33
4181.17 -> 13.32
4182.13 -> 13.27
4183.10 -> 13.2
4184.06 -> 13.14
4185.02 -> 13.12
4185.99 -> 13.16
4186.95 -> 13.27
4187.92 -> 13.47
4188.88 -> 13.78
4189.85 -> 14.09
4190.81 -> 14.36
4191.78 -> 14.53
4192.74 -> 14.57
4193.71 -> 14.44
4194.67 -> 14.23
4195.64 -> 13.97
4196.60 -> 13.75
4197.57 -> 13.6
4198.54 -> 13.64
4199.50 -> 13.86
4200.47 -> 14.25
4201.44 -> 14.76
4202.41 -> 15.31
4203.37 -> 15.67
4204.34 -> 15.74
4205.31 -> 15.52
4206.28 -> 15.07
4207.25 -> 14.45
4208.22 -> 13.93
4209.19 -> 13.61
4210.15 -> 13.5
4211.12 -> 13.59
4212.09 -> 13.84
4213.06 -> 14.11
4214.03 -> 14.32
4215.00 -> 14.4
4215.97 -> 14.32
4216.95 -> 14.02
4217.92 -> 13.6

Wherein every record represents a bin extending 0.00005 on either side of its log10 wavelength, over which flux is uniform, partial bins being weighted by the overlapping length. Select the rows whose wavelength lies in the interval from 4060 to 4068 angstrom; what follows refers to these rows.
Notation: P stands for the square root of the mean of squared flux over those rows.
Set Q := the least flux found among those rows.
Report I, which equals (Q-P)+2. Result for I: 1.51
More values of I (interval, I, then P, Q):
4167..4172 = 1.70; 13.9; 13.6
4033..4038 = 1.42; 15.1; 14.47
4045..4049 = 1.01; 12.8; 11.82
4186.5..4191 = 1.47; 13.8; 13.27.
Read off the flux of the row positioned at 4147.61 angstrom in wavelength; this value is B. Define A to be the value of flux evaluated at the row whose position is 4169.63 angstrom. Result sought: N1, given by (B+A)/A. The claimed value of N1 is 2.20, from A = 14.01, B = 16.85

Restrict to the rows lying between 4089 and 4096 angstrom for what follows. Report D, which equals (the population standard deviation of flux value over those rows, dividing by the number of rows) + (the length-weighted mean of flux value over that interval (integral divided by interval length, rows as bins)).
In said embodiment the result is 20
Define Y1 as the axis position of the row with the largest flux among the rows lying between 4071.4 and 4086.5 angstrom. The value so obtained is 4080.36 angstrom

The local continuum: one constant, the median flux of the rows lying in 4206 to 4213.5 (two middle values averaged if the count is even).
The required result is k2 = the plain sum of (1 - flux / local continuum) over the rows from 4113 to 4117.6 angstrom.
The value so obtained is -1.1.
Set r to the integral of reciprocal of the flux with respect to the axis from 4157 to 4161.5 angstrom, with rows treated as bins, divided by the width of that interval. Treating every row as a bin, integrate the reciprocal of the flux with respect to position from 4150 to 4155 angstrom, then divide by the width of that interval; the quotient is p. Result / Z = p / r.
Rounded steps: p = 0.0681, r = 0.070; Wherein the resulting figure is 1.0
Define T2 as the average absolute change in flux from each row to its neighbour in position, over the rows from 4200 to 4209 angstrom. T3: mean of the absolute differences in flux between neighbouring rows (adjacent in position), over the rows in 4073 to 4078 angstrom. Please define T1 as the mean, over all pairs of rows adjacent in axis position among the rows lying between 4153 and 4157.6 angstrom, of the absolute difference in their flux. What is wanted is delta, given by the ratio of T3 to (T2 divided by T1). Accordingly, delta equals 0.10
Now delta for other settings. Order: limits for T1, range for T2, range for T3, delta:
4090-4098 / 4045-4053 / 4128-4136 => 0.05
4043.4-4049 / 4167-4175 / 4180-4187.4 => 0.14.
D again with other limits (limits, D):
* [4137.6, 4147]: 17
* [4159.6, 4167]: 14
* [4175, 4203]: 14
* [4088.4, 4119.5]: 19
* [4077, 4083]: 19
